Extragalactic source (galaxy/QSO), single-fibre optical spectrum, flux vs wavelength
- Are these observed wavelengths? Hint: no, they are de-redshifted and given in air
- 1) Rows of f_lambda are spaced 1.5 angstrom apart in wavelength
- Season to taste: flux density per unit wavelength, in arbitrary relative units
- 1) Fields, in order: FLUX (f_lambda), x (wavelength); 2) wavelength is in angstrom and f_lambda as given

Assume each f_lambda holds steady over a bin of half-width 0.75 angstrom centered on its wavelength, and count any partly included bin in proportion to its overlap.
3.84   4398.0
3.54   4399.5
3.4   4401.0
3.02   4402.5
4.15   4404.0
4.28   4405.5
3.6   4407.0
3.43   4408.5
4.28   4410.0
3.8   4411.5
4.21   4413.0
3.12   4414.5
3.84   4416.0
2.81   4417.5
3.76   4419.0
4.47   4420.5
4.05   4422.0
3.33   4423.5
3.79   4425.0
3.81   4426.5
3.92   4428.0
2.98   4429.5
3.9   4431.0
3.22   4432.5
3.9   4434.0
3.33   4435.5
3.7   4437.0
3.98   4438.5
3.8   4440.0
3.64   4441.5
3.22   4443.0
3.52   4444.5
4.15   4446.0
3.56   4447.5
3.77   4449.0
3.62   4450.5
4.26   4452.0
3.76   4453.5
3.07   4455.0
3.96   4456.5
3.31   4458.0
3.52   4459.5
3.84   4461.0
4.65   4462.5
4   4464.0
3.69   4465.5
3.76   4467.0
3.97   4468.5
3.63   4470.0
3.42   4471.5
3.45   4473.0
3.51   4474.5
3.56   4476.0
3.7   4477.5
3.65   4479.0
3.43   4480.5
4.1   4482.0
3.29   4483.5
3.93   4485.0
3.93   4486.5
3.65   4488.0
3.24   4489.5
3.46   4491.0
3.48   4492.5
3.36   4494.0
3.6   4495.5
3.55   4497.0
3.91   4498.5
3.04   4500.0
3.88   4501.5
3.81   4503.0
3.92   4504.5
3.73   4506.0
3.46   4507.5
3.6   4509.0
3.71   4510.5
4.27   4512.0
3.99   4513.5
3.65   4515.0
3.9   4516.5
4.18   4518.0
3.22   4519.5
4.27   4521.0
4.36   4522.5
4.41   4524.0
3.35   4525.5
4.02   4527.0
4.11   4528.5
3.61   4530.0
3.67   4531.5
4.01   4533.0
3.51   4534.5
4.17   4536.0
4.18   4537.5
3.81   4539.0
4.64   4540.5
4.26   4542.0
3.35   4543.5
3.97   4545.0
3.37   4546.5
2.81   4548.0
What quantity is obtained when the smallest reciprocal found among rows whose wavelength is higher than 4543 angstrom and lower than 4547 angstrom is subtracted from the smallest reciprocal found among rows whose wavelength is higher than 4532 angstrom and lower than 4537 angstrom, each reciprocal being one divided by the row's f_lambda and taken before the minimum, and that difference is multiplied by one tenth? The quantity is -0.001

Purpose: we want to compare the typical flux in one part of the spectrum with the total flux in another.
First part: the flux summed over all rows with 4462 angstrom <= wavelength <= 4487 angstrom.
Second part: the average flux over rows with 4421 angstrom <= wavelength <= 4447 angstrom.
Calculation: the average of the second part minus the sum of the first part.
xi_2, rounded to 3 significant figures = -60.0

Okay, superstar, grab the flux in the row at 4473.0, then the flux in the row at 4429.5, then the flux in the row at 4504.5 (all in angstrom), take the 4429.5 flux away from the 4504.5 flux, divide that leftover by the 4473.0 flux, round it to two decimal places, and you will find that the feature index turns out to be 0.27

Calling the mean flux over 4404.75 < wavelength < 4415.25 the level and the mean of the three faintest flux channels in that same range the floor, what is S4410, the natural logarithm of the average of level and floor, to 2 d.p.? 1.28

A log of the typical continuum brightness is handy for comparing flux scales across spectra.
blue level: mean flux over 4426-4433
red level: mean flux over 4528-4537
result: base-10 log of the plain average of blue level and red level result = 0.569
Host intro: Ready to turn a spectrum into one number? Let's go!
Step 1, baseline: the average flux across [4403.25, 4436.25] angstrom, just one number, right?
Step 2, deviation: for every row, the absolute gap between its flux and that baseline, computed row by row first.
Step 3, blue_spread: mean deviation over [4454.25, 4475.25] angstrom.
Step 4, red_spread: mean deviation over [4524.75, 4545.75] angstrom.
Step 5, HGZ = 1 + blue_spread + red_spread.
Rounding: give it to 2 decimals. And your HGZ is 1.63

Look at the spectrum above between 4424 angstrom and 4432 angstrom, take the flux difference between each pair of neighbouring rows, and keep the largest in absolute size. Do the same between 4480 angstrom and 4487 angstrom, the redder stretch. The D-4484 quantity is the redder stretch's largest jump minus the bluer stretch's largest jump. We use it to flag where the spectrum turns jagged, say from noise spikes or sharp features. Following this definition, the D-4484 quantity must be -0.13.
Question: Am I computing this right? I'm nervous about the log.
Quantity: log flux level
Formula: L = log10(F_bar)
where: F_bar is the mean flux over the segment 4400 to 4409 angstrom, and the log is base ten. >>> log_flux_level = 0.562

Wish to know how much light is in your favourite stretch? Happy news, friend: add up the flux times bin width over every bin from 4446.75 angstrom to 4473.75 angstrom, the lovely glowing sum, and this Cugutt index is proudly 101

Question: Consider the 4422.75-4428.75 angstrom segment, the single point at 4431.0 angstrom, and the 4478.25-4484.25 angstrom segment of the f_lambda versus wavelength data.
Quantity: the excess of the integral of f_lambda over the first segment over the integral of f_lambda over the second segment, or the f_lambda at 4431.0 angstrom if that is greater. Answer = 3.9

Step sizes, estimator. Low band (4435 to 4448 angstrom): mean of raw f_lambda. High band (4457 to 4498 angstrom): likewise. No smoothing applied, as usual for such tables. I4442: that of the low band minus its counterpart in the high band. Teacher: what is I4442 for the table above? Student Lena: 0.0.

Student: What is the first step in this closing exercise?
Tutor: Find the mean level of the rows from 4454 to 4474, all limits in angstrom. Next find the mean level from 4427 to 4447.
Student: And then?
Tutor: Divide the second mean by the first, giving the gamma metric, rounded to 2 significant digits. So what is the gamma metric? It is 0.98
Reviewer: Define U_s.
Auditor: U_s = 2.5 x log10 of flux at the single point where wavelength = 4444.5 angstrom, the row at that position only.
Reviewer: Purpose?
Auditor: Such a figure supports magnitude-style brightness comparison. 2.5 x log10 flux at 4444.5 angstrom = 1.366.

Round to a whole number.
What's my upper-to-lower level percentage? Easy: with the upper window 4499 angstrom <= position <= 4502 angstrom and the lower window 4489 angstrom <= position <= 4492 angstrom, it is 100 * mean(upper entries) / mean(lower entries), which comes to 103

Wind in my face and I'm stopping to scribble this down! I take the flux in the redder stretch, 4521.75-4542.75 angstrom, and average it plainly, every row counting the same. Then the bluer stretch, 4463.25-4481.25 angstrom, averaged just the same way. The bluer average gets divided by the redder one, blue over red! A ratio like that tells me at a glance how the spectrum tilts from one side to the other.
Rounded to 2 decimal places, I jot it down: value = 0.91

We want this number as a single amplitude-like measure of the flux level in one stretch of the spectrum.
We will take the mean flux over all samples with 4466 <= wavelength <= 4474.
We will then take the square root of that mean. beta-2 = 1.91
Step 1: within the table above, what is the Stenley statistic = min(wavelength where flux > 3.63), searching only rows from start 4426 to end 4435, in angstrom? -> 4426.5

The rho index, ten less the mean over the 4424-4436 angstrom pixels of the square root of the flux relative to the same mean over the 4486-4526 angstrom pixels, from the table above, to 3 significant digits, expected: 9.02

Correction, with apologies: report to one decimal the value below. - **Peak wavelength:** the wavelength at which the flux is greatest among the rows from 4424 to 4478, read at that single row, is 4462.5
